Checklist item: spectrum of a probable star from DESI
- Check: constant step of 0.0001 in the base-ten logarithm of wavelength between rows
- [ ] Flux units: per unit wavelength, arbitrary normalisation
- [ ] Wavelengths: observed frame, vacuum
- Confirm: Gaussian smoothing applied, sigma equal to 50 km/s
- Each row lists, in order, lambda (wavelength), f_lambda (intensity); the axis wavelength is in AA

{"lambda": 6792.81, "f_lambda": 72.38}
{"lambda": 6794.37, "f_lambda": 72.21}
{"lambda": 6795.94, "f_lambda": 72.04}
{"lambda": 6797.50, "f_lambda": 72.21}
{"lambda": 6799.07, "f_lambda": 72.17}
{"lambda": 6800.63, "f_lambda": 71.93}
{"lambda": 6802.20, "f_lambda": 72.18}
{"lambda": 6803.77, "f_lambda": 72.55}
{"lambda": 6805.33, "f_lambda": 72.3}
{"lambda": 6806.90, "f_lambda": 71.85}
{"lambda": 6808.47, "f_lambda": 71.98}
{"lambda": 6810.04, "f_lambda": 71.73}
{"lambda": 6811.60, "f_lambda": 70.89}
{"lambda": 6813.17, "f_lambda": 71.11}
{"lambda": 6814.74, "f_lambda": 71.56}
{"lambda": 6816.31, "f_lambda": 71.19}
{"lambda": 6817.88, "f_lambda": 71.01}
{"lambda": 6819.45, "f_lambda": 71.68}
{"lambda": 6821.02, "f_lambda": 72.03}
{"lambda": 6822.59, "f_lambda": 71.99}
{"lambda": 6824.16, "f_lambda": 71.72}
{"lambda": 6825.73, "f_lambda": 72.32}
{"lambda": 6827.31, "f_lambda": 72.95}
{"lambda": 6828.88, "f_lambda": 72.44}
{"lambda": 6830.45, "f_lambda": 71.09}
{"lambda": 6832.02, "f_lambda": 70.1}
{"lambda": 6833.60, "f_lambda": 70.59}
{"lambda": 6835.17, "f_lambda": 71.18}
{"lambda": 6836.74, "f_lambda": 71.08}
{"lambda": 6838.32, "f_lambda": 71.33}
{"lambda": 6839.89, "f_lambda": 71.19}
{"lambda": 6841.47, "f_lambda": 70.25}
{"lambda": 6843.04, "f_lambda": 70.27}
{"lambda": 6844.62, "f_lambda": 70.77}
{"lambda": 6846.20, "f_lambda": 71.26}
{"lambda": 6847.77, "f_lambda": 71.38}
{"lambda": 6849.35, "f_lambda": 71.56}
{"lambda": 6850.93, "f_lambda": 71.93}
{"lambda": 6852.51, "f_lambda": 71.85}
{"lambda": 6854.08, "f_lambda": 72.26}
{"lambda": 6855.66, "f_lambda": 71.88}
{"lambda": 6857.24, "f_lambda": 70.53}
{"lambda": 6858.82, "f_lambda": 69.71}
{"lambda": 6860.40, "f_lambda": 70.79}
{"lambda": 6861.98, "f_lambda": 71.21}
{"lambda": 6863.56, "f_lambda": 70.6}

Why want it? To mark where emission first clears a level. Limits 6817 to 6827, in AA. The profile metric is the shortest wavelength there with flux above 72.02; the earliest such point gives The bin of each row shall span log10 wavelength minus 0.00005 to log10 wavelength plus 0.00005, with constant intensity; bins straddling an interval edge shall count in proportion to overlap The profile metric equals 6821.02 AA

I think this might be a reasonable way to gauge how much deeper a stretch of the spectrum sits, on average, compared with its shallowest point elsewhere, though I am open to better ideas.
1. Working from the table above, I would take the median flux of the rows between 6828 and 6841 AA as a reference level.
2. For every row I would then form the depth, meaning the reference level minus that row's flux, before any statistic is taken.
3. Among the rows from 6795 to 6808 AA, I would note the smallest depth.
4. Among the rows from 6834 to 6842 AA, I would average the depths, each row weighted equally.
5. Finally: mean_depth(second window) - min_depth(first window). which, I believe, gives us 1.54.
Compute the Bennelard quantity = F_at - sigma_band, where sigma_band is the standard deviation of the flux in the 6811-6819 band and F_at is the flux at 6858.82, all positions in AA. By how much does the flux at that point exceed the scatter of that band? 69.5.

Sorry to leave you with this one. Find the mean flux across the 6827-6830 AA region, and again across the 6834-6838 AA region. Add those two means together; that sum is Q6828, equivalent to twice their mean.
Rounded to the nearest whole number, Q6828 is 144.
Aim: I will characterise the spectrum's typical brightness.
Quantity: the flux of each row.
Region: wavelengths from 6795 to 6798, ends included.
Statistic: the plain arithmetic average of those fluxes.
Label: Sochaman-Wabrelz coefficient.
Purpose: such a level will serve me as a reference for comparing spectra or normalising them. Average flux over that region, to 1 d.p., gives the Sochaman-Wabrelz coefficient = 72.1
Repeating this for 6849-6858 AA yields 71.7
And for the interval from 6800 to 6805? 72.2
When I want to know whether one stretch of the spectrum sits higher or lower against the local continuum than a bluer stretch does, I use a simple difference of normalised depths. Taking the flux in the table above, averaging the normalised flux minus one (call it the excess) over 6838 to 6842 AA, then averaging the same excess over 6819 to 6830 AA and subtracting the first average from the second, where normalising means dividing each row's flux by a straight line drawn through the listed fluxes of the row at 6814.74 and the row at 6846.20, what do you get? 0.015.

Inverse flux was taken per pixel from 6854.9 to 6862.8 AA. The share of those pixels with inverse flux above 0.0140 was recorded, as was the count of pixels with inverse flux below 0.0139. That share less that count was 0.8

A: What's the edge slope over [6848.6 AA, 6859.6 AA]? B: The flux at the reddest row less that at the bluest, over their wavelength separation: -0.20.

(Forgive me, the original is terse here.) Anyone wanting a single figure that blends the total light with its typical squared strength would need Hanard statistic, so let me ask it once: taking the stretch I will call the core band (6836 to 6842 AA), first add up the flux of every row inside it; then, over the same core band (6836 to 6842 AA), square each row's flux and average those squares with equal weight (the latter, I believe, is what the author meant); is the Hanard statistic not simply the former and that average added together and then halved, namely 2660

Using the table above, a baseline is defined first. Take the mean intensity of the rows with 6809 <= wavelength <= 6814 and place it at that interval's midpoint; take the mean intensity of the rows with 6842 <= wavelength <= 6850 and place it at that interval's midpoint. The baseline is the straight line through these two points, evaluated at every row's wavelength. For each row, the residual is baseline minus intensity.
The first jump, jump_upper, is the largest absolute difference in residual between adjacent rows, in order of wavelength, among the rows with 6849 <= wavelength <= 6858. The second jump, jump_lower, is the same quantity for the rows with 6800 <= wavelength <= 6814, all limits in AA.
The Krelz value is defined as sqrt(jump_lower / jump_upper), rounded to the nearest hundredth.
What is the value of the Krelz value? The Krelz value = 0.79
